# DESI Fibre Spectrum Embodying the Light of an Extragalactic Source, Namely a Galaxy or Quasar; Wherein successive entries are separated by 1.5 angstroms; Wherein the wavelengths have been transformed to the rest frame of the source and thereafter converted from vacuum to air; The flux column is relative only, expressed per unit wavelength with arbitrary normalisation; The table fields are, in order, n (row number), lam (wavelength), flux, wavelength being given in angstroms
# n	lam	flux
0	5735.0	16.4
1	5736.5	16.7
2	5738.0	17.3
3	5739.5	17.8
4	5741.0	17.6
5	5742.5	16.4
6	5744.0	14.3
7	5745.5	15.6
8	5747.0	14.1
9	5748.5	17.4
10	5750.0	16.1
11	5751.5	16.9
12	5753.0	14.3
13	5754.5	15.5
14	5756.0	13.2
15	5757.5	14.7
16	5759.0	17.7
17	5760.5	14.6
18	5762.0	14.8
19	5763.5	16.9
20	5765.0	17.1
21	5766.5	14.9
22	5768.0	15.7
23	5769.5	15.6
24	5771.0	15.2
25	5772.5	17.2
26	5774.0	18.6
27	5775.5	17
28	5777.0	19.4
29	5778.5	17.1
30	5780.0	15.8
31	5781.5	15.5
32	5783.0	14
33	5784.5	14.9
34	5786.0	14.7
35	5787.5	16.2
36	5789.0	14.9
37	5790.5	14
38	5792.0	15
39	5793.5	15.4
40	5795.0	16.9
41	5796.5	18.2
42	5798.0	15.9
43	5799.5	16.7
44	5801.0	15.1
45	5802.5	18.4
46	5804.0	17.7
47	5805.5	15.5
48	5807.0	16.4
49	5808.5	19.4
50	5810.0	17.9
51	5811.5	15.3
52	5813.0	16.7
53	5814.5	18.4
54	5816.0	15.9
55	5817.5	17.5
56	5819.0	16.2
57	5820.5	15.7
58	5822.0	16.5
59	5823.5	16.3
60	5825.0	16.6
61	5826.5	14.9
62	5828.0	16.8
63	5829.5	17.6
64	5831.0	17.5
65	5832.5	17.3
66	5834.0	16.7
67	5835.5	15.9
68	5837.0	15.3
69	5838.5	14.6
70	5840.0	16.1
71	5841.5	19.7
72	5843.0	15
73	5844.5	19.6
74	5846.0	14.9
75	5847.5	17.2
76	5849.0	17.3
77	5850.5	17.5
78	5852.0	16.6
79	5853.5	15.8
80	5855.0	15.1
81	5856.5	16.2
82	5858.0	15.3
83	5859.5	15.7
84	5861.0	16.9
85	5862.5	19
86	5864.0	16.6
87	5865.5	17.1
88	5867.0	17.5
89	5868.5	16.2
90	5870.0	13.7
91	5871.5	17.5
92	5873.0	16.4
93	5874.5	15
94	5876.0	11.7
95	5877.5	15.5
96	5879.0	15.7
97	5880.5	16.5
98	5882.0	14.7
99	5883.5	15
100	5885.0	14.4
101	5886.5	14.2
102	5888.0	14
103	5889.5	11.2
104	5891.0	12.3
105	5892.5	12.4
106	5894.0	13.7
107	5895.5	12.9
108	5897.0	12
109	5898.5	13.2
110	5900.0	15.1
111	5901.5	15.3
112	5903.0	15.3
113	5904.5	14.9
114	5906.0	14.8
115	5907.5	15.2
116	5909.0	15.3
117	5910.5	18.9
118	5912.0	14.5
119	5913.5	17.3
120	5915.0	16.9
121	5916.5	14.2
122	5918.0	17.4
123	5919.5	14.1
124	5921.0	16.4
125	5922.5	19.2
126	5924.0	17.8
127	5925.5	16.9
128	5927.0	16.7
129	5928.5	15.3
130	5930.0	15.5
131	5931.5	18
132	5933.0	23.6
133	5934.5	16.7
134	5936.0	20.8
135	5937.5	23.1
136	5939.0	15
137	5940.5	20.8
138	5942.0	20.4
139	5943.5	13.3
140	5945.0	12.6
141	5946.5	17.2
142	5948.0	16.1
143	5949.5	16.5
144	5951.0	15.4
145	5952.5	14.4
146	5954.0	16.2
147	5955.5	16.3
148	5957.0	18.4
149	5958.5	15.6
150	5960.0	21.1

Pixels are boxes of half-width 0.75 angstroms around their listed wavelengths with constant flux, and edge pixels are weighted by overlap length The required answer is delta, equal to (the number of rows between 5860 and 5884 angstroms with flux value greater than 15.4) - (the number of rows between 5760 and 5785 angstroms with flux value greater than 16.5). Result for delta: 4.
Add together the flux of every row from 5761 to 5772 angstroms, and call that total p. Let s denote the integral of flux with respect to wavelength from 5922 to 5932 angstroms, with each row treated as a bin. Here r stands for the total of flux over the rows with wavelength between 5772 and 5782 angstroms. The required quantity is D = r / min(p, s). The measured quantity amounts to 1.09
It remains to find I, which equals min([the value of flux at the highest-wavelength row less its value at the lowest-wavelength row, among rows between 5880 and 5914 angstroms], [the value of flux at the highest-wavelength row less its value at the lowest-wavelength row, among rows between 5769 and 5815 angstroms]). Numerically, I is 0.8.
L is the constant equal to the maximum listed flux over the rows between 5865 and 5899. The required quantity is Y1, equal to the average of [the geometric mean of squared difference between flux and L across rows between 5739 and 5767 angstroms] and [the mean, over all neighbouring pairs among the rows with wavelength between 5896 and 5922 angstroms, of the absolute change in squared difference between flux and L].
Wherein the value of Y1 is 3.5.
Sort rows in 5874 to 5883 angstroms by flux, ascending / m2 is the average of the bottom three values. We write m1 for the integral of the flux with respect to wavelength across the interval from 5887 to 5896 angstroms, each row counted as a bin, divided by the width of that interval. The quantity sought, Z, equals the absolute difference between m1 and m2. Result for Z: 1.0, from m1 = 12.8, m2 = 13.8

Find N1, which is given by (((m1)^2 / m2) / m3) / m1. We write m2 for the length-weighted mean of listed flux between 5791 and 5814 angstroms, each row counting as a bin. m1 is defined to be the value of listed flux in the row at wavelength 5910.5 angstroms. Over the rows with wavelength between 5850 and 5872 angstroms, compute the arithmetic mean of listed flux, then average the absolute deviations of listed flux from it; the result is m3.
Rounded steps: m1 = 18.9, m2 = 16.7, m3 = 0.95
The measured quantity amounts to 1.2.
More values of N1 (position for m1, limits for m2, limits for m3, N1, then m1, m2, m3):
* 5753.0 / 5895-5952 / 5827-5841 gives 1.0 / 14.3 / 16.4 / 0.84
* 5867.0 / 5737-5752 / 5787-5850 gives 1.0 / 17.5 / 16.3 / 1.10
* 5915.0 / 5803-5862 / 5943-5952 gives 0.7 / 16.9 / 16.6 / 1.49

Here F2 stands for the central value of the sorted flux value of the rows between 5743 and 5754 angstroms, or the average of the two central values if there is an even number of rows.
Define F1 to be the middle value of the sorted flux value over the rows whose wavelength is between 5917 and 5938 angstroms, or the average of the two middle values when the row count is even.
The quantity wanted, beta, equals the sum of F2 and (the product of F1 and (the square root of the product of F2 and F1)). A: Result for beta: 296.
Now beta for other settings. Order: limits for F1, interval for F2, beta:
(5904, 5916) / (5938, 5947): 255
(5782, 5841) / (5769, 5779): 287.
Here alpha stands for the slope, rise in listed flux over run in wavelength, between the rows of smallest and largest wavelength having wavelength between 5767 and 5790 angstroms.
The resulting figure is -0.04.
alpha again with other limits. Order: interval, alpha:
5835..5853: 0.04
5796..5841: -0.05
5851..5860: -0.12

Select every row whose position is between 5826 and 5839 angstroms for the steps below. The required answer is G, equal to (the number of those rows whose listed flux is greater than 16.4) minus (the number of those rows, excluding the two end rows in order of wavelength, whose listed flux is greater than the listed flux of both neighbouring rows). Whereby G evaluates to 4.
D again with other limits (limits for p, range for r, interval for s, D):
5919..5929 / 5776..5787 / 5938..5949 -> 0.96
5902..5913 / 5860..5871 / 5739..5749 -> 1.07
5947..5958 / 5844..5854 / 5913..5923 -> 1.05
